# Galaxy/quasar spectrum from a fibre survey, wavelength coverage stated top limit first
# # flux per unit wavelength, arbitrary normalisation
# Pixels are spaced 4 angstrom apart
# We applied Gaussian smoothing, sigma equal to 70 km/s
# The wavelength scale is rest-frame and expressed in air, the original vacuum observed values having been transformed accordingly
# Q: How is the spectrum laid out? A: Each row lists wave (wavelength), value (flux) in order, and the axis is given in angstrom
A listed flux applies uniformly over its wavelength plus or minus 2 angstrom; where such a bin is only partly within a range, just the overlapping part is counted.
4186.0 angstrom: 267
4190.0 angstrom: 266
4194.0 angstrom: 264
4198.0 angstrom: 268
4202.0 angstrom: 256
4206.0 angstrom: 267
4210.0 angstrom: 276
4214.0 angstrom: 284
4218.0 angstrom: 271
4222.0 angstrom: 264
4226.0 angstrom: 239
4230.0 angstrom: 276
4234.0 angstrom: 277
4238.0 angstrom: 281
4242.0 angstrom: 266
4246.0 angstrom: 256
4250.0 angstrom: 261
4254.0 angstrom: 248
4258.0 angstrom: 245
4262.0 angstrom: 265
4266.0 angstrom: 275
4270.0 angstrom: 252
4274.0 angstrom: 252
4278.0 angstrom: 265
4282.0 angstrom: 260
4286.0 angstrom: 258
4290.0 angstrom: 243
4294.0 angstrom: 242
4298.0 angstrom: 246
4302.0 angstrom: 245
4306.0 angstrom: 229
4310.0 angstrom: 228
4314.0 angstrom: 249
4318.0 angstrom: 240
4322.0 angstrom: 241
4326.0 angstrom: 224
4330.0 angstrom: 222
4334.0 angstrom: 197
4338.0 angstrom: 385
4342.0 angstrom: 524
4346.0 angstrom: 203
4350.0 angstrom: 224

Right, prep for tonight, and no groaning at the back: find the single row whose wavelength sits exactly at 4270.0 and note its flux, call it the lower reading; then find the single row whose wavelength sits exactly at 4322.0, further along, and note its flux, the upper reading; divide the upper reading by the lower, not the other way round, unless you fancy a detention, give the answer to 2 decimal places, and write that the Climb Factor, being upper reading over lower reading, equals 0.96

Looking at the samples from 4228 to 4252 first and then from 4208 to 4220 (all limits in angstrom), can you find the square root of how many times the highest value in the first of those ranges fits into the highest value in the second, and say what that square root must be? 1.01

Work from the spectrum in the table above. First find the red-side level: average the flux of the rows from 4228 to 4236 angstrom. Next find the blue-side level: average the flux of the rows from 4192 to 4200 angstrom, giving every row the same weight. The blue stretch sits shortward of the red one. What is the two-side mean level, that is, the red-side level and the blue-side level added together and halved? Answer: 271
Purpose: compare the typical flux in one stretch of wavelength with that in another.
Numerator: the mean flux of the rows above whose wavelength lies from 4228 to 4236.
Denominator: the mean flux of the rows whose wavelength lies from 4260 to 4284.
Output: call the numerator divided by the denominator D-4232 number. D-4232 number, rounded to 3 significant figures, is 1.06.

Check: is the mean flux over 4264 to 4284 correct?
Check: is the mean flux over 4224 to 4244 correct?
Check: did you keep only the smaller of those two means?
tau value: 261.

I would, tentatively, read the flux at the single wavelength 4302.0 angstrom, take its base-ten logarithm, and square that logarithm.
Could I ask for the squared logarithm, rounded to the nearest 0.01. 5.71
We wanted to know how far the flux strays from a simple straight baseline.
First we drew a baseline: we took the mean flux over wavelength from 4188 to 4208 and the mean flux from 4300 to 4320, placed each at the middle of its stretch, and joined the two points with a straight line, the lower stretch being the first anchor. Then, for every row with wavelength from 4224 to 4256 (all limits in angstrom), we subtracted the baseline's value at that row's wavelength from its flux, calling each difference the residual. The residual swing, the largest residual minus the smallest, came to 45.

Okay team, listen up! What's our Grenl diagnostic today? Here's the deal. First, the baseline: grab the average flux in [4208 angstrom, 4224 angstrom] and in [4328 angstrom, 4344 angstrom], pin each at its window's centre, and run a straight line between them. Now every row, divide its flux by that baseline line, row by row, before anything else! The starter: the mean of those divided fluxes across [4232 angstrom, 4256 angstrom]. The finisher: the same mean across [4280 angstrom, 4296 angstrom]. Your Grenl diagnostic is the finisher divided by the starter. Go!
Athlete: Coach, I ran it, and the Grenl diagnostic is 0.881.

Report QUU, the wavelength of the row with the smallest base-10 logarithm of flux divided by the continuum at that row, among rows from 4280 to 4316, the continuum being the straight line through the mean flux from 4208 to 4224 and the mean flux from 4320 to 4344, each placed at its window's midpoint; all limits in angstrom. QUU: 4310.0 angstrom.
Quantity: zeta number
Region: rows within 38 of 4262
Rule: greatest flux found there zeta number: 281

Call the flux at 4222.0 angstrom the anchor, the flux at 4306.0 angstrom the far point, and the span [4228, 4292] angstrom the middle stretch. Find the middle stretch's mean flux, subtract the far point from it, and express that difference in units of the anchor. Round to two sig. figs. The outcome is 0.12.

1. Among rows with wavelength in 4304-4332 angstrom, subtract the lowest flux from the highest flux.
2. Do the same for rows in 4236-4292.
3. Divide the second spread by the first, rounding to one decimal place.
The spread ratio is 1.4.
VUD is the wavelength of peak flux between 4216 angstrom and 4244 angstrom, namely 4238.0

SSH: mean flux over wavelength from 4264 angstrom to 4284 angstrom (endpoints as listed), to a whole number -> 261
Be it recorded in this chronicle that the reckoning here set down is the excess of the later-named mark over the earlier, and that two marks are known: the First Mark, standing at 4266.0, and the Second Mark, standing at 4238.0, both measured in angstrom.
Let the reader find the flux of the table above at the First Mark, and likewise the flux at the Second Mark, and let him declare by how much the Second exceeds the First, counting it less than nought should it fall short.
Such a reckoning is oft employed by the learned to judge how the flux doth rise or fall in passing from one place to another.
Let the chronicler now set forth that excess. 6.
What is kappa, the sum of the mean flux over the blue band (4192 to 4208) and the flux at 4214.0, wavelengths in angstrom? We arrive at 548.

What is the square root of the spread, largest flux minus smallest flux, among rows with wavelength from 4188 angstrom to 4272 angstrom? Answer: 6.7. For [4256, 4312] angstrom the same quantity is 6.9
